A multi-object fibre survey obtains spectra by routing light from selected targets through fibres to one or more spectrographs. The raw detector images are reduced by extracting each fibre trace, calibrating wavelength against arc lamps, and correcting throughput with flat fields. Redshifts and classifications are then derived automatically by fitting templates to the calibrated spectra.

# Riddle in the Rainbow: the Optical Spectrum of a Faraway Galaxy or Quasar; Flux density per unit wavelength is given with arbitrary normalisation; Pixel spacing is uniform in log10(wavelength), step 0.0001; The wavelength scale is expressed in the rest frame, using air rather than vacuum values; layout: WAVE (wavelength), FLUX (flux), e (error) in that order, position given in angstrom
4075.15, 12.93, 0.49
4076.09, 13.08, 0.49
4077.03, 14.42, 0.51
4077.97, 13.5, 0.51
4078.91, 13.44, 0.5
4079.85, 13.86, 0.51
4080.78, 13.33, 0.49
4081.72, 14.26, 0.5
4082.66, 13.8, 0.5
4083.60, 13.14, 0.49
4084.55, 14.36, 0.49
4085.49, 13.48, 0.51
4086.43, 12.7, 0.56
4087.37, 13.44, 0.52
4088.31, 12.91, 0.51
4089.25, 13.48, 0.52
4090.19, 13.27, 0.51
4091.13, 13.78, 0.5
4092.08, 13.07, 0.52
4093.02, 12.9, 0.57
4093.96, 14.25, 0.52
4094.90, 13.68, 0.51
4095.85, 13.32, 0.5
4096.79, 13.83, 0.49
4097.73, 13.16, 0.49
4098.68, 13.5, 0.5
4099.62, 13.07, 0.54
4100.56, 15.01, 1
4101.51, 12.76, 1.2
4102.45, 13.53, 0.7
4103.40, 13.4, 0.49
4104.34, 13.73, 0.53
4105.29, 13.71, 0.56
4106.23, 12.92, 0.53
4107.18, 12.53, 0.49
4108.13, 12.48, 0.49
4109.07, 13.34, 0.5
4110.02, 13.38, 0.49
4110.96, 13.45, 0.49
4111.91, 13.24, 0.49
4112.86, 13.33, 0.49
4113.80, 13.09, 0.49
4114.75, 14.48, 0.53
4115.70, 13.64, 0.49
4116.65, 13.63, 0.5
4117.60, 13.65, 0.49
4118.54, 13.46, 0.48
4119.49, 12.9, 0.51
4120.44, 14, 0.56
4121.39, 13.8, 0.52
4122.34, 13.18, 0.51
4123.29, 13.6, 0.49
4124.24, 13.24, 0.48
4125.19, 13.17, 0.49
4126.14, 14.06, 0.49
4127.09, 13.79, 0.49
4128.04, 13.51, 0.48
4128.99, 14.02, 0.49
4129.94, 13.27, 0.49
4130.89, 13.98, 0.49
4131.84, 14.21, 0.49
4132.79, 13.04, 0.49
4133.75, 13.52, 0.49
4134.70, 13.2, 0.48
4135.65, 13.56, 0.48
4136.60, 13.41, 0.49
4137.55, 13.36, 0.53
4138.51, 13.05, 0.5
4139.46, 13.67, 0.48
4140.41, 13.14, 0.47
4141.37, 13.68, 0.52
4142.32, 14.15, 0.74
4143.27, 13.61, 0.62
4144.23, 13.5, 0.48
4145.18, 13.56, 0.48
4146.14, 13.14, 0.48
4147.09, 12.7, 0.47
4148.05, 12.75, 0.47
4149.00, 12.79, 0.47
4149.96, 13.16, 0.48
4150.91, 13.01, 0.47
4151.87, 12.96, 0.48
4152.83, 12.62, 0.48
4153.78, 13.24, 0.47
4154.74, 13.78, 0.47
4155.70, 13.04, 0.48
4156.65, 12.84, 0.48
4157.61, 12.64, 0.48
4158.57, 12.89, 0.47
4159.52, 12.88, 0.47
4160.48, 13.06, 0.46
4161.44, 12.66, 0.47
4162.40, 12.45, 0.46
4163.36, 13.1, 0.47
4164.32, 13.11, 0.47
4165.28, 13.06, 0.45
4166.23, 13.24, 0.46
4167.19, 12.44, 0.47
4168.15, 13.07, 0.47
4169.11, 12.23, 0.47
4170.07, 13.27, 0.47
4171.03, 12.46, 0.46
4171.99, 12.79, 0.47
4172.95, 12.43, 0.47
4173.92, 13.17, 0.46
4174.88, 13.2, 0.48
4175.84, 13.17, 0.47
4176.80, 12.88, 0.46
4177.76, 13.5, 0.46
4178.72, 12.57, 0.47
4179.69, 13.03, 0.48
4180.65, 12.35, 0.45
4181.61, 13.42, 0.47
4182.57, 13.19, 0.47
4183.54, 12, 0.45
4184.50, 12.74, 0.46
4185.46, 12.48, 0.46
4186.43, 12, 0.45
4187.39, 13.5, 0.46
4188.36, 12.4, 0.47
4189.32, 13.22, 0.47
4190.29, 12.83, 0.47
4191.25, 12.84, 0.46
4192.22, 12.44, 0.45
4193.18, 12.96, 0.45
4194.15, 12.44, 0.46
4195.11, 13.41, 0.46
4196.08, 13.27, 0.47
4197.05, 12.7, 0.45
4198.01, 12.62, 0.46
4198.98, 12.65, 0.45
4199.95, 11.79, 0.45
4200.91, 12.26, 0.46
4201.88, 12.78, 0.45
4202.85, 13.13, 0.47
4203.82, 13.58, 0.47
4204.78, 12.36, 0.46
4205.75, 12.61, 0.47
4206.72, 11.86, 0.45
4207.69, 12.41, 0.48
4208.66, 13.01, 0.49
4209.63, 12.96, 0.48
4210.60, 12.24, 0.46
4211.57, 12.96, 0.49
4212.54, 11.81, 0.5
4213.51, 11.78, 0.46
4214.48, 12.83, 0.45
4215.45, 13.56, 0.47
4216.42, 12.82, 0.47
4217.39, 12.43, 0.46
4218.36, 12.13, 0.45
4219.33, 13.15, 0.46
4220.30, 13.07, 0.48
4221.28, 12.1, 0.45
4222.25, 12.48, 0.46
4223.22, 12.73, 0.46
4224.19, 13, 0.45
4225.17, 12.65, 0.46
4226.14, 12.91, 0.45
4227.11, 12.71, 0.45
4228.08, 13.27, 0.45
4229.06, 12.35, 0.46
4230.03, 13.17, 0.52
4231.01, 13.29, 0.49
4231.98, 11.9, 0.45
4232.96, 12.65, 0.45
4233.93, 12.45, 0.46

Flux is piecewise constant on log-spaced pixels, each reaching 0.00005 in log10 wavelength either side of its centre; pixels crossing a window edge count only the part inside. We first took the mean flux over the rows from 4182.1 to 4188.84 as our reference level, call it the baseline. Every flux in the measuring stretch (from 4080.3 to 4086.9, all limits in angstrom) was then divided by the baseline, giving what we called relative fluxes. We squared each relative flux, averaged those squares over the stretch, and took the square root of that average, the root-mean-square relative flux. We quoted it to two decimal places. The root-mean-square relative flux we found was 1.08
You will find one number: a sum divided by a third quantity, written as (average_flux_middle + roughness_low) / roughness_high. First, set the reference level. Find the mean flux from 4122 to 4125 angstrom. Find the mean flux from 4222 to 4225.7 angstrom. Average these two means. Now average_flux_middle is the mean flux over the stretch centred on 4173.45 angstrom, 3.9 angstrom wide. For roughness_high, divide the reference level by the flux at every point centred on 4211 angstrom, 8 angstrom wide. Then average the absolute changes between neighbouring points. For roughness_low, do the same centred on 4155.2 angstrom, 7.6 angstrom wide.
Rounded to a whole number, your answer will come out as 250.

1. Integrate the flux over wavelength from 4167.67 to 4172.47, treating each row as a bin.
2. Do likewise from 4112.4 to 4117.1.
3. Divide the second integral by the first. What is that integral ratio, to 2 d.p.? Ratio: 1.05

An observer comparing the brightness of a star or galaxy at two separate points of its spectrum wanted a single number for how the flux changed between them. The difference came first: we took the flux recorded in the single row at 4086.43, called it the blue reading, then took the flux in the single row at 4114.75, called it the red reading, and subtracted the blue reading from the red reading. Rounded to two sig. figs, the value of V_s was 1.8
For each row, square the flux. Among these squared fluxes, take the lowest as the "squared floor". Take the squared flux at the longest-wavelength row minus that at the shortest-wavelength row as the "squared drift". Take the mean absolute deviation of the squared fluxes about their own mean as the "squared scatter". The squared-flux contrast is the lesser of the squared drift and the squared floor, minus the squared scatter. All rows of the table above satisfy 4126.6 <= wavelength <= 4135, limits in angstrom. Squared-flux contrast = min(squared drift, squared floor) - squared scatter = -25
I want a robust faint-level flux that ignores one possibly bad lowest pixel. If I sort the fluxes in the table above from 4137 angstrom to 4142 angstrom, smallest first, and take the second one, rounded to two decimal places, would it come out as 13.14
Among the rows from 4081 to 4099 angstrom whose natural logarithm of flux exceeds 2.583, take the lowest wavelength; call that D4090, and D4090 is 4081.72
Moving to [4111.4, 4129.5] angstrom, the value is 4111.91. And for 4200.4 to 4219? 4203.82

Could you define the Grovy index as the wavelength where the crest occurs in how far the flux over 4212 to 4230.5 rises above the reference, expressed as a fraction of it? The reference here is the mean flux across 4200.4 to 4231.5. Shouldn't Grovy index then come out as 4215.45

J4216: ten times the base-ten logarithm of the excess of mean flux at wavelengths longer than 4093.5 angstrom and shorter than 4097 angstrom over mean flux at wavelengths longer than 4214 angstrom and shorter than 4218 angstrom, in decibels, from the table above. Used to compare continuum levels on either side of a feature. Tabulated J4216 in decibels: -1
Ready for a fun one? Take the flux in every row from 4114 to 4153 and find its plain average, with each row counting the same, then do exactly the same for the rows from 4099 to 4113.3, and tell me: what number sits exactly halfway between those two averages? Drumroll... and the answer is 13.4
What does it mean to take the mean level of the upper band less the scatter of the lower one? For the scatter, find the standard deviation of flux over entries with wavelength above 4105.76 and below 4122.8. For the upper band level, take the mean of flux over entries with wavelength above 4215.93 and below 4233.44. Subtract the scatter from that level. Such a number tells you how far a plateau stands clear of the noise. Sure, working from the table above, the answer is 12.2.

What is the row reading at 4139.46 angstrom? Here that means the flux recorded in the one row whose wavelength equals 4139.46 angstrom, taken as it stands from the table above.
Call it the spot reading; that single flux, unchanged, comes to 13.67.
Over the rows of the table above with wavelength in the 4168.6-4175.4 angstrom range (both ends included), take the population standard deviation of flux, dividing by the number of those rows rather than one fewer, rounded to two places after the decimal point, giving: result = 0.40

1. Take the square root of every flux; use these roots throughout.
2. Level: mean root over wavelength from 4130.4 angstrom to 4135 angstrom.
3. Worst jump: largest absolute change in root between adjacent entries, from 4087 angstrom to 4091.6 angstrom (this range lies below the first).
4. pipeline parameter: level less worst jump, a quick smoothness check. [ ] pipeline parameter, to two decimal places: 3.61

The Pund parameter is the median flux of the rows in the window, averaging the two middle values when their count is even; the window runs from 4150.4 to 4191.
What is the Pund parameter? 12.9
